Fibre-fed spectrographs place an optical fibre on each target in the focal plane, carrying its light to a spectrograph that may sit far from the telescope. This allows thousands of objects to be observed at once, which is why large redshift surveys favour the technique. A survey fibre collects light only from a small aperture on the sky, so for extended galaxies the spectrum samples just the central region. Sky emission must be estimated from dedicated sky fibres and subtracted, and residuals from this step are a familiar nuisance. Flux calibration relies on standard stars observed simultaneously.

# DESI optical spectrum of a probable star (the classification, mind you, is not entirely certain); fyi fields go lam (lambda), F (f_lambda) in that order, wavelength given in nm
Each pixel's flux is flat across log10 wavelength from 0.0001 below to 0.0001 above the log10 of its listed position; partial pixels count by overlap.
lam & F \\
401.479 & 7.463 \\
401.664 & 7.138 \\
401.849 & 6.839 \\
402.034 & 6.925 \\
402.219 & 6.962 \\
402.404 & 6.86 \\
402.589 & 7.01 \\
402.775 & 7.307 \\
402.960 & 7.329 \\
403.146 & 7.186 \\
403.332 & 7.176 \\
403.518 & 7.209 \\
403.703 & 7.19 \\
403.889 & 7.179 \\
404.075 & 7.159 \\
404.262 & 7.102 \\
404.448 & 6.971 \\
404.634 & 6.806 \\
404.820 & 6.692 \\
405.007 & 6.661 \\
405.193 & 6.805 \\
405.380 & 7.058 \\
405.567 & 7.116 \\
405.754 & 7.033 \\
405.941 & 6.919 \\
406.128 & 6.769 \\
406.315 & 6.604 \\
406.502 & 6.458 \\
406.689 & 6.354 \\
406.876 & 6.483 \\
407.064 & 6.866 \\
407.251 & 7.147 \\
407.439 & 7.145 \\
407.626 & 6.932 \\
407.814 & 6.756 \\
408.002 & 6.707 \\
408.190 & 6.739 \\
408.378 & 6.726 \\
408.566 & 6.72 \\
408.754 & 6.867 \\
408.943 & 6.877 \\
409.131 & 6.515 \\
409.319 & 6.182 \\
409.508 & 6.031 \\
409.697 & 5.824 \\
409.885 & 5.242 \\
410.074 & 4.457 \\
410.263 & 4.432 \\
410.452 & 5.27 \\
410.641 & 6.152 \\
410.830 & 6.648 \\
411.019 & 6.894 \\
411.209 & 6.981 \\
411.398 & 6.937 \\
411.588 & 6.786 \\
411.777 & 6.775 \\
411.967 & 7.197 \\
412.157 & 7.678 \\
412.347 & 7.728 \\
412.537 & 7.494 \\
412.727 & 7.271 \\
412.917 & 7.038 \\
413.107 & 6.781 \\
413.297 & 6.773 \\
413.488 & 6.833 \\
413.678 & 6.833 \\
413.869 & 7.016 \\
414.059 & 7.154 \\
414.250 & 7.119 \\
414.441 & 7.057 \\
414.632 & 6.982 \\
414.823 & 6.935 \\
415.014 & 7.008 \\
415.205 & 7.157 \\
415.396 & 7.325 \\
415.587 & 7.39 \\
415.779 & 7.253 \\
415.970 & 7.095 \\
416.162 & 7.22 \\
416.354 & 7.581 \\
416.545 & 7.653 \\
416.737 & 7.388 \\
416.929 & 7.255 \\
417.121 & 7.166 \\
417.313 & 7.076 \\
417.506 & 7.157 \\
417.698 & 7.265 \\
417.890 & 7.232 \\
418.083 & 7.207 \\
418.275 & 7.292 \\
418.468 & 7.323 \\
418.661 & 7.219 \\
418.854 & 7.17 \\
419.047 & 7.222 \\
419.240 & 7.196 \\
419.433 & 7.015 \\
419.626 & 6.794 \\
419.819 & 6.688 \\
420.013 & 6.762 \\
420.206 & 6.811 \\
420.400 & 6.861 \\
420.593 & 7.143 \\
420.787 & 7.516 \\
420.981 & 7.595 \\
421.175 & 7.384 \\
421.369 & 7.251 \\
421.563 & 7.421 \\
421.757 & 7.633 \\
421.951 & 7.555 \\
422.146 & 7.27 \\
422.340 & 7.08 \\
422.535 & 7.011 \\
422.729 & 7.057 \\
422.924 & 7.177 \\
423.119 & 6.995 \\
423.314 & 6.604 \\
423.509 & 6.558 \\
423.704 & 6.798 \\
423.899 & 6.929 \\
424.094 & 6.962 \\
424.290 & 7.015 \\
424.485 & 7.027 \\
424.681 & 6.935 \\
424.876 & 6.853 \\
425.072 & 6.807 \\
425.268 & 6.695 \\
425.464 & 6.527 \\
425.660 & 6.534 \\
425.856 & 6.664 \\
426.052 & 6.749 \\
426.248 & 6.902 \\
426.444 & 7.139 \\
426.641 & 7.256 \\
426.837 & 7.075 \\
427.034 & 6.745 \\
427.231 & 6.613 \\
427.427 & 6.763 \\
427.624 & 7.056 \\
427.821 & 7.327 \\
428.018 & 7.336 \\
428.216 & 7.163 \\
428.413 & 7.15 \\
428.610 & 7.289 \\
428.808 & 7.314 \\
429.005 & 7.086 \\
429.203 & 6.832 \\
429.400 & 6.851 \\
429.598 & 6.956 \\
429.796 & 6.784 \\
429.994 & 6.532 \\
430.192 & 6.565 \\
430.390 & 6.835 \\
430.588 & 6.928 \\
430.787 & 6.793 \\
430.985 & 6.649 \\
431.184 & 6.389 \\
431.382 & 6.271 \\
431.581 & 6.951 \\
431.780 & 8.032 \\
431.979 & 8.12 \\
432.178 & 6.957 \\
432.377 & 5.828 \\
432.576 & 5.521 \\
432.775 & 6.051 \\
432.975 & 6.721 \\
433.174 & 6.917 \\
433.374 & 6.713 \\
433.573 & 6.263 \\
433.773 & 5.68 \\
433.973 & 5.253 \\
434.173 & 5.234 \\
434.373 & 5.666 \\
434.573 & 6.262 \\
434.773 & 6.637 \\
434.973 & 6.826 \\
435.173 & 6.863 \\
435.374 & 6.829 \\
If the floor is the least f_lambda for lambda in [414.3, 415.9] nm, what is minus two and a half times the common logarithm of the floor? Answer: -2.10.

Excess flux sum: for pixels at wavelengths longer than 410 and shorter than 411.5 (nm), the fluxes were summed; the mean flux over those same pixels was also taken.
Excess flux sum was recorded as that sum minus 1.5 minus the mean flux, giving 40.3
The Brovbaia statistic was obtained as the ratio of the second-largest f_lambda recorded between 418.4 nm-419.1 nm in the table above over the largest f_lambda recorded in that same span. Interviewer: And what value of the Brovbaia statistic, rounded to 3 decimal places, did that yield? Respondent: 0.986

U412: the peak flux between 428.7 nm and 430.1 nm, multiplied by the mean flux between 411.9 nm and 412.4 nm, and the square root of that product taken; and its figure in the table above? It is 7.4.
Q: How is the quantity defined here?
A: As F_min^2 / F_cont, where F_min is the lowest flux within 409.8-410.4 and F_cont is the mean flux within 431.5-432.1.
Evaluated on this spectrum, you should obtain 2.6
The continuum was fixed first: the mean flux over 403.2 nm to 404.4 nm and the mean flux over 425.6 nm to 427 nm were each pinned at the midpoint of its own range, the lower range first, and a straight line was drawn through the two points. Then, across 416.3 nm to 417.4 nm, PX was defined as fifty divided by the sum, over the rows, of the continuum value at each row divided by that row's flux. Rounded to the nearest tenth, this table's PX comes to 8.7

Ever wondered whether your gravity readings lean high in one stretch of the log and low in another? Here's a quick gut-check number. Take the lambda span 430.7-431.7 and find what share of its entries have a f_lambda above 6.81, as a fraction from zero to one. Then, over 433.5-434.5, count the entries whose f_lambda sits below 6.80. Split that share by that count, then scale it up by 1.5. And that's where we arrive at 0.1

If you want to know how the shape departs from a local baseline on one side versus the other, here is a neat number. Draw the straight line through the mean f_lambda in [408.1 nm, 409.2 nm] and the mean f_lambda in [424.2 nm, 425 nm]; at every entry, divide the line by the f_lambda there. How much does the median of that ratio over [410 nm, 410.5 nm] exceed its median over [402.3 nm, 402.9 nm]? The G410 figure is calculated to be 0.57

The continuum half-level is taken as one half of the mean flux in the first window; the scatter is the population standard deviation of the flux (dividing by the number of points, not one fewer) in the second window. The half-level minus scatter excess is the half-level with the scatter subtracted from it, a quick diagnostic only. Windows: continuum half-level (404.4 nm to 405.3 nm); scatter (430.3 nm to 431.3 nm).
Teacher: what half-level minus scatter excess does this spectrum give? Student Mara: 3.2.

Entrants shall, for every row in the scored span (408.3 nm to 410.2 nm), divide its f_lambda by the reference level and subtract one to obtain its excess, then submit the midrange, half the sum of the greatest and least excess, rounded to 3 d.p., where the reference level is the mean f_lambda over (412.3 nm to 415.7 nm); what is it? -0.202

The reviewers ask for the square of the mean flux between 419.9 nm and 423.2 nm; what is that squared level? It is 51.9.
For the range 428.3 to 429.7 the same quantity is 50.0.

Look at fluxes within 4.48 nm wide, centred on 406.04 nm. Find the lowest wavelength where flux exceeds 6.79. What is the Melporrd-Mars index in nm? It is 403.889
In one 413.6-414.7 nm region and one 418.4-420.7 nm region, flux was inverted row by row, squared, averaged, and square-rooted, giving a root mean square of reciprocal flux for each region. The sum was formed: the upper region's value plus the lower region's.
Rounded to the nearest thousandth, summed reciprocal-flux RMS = 0.285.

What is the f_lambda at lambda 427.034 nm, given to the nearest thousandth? 6.745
